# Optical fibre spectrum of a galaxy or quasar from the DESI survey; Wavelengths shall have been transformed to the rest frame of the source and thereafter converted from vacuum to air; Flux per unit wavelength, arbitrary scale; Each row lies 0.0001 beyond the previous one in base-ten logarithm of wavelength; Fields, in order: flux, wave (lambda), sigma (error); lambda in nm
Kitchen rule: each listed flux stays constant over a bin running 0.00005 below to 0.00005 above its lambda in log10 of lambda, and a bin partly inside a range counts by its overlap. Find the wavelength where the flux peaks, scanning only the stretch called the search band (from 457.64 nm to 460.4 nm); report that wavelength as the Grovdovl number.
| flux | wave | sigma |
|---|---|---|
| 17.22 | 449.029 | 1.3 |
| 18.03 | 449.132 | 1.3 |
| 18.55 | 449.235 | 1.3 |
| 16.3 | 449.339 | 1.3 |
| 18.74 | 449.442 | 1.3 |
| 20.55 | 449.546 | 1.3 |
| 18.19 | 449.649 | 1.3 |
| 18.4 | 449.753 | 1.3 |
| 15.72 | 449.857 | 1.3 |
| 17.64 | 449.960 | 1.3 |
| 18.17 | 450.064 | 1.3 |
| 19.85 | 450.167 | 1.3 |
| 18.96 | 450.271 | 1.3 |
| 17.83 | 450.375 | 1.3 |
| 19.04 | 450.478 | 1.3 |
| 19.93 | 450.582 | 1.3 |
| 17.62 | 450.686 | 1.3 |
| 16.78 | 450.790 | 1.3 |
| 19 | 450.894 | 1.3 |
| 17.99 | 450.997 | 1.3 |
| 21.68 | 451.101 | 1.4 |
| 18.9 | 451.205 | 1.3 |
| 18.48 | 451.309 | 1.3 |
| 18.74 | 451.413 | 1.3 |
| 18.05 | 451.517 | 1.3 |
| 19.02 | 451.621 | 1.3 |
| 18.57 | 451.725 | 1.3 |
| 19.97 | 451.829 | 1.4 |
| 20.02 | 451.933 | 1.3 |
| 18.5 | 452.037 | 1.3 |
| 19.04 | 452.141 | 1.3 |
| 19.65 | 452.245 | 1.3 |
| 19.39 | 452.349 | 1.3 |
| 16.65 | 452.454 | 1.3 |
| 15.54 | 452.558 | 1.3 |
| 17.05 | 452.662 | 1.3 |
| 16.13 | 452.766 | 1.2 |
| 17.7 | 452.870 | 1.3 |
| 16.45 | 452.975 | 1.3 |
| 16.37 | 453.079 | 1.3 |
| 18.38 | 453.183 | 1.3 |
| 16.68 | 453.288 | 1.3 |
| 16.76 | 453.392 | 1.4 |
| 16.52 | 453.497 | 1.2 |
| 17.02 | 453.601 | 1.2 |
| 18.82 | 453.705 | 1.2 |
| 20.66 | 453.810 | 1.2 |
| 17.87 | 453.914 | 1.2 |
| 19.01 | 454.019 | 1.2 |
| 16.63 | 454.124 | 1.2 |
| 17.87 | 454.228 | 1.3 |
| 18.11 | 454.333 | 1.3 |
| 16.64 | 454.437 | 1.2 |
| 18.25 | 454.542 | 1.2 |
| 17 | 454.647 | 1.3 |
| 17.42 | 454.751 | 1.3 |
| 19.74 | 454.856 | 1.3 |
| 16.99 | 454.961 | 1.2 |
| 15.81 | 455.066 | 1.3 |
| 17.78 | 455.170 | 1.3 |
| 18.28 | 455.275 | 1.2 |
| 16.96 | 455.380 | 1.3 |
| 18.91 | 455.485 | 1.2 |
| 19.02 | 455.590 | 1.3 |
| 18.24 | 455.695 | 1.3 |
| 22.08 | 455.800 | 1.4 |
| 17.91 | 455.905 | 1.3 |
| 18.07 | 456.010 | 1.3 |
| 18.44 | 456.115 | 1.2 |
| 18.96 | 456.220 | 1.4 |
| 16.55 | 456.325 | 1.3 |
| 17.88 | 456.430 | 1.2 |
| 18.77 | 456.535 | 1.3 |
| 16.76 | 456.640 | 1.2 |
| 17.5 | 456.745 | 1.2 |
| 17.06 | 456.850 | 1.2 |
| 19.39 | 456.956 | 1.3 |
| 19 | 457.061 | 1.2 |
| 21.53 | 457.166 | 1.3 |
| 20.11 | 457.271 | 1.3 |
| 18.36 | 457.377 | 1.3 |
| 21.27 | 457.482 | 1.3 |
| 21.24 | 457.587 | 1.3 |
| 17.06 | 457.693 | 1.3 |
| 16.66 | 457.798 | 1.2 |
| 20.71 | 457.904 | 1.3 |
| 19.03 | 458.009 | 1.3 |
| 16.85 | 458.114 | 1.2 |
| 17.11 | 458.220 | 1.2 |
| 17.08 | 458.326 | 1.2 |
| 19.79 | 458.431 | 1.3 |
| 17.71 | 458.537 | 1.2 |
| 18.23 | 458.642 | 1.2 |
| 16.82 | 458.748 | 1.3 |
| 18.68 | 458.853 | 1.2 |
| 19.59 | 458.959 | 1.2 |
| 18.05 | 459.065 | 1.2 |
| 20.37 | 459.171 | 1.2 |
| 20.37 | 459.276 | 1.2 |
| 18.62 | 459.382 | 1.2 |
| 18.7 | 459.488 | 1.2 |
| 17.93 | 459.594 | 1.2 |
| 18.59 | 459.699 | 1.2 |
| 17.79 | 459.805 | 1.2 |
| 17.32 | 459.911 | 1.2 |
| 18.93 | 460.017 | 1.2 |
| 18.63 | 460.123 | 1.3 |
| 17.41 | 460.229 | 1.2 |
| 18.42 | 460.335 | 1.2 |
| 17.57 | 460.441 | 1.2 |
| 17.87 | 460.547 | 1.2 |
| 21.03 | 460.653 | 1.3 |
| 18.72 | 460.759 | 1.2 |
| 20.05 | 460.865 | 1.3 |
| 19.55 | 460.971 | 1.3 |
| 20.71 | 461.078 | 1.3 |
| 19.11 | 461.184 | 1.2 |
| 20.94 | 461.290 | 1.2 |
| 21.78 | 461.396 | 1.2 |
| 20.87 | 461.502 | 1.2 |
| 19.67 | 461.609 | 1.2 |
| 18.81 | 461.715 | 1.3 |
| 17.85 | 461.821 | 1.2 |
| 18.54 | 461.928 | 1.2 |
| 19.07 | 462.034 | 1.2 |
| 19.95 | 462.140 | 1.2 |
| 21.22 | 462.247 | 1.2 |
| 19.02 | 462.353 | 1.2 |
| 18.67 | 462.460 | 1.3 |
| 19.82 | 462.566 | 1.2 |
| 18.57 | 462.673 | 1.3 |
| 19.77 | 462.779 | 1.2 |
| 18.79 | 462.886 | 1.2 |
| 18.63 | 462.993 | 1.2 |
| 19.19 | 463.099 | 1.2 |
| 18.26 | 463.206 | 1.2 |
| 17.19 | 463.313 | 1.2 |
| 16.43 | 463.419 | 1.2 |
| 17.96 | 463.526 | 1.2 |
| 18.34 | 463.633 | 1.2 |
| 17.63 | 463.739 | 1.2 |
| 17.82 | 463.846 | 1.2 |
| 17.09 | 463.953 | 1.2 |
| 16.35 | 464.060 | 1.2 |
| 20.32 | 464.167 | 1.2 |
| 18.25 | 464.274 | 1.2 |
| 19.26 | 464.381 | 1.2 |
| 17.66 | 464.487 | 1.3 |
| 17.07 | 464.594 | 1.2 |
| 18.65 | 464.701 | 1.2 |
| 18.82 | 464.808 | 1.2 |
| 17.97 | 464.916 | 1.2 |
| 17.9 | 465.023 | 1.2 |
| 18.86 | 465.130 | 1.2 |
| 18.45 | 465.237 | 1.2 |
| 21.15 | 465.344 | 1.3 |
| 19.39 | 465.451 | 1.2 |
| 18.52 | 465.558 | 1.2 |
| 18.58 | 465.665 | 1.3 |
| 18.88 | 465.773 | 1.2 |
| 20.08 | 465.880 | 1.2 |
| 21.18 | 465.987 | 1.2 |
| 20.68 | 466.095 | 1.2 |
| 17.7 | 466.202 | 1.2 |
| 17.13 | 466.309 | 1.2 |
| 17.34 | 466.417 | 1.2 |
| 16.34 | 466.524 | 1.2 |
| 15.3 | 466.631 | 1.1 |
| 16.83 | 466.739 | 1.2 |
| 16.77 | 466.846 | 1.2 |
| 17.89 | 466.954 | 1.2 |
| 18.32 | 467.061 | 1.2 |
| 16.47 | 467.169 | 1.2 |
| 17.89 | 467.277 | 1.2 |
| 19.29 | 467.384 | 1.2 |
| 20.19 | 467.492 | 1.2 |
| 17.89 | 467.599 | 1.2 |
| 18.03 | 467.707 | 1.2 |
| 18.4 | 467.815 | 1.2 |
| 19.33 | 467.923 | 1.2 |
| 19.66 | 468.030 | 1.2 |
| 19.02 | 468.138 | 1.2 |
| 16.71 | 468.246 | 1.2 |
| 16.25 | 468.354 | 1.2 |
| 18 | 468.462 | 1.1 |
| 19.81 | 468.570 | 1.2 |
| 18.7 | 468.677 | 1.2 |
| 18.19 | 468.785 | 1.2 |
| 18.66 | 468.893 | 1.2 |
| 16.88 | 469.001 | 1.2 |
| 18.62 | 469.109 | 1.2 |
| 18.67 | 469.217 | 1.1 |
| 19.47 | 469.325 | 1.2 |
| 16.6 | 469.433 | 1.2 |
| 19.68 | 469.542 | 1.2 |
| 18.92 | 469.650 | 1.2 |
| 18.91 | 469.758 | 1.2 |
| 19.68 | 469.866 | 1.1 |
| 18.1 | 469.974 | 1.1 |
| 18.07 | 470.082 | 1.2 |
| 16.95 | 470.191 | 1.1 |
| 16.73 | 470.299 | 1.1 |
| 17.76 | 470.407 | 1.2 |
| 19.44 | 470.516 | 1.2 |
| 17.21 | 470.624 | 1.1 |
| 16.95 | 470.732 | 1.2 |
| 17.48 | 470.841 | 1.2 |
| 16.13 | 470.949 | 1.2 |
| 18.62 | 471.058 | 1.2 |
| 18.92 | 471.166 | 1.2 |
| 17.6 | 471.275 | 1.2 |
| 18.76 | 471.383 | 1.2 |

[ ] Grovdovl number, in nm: 457.904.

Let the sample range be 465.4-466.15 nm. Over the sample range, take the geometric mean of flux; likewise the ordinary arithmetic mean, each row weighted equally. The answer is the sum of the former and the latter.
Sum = 39.2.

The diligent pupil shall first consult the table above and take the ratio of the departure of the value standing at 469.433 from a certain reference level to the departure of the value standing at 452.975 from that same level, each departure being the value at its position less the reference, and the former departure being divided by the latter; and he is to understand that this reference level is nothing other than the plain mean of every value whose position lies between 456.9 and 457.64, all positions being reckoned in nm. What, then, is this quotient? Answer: 1.0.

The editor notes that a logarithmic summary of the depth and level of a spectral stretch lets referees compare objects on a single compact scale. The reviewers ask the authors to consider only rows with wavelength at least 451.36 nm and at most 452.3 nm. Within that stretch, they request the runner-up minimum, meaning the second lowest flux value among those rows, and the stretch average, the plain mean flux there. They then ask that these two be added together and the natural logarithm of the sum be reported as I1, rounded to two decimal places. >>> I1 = 3.63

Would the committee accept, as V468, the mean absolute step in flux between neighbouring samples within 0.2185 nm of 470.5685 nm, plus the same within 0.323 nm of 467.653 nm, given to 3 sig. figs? 2.32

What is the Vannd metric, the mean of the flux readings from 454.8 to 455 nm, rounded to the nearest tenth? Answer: 18.4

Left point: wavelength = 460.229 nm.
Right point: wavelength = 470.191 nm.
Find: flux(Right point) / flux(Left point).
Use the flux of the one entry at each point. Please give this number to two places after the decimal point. 0.97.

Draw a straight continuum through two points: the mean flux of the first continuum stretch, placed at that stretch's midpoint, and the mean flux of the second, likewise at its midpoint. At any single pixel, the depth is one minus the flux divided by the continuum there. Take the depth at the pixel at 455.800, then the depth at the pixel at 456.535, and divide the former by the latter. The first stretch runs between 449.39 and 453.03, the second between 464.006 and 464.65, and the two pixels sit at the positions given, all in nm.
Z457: 8.0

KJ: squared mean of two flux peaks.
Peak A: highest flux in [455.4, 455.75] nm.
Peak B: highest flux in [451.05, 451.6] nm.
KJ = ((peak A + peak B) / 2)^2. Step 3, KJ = 414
